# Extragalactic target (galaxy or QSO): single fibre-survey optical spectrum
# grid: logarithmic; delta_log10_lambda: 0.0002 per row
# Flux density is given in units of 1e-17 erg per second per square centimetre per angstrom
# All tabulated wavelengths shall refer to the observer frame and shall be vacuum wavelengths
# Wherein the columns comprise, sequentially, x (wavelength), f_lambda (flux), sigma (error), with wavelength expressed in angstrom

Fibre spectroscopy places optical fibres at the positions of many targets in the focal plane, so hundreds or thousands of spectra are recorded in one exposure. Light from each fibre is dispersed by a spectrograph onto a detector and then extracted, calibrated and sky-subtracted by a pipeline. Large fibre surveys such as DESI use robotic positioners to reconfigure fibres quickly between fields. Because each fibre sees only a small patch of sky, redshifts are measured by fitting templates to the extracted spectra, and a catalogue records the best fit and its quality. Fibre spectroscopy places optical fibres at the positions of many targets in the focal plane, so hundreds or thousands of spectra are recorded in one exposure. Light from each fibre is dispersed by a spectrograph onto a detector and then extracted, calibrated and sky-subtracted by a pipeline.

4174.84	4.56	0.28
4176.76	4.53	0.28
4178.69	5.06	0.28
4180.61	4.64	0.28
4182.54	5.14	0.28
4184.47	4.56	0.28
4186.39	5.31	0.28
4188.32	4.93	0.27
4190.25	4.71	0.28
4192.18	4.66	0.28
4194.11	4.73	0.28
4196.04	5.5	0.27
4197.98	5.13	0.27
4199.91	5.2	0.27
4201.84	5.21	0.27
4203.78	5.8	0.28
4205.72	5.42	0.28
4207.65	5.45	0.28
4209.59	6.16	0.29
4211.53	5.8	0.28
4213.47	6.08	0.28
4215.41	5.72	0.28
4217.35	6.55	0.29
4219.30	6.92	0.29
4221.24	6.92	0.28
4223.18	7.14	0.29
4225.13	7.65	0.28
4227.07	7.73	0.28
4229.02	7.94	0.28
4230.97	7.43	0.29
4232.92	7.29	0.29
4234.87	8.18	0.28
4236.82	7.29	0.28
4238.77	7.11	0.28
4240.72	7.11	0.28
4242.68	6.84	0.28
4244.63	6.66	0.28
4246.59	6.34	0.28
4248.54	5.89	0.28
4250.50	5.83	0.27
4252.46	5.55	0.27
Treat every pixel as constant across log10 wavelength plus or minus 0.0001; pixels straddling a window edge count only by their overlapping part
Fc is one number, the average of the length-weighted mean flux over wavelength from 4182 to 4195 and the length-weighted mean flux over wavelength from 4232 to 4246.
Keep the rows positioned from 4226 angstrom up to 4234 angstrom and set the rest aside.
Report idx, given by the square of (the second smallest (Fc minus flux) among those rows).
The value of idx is 2.9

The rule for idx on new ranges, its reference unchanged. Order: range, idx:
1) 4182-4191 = 0.8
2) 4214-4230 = 2.9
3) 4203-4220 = 0.3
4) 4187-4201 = 0.7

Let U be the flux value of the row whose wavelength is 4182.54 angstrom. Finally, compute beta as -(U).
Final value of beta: -5.1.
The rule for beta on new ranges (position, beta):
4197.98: -5.1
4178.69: -5.1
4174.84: -4.6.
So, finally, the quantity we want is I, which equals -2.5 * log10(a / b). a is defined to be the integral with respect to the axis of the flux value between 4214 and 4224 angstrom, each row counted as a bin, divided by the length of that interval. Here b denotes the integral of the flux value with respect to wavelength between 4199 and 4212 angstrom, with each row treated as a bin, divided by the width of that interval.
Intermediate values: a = 6.6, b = 5.6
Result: -0.2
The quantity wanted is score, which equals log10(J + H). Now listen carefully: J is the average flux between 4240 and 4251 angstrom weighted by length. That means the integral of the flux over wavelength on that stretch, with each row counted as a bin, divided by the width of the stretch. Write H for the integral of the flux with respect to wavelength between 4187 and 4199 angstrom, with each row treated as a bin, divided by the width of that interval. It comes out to 1.06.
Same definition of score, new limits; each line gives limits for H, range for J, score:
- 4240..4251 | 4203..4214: 1.09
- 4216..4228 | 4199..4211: 1.10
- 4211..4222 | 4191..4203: 1.06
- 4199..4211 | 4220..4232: 1.11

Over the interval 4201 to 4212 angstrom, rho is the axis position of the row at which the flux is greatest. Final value 4209.59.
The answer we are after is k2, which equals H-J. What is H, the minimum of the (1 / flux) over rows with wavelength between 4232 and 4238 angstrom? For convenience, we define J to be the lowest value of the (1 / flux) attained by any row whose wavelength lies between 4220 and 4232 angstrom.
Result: 0.00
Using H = 0.12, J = 0.126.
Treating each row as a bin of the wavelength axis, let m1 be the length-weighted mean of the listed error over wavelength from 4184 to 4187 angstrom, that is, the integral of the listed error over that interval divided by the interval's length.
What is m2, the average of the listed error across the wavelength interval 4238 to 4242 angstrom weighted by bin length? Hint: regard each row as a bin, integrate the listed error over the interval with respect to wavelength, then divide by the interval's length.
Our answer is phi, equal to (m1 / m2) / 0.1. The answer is 10.0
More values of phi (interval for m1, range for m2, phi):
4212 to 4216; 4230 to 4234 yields 9.7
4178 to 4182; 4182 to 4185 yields 10.0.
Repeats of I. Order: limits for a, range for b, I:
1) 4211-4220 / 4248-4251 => -0.1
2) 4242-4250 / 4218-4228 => 0.1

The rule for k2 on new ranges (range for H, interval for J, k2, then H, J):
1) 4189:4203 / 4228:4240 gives 0.06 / 0.18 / 0.122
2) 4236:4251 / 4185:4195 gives -0.05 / 0.14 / 0.188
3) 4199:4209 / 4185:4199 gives -0.01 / 0.17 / 0.182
